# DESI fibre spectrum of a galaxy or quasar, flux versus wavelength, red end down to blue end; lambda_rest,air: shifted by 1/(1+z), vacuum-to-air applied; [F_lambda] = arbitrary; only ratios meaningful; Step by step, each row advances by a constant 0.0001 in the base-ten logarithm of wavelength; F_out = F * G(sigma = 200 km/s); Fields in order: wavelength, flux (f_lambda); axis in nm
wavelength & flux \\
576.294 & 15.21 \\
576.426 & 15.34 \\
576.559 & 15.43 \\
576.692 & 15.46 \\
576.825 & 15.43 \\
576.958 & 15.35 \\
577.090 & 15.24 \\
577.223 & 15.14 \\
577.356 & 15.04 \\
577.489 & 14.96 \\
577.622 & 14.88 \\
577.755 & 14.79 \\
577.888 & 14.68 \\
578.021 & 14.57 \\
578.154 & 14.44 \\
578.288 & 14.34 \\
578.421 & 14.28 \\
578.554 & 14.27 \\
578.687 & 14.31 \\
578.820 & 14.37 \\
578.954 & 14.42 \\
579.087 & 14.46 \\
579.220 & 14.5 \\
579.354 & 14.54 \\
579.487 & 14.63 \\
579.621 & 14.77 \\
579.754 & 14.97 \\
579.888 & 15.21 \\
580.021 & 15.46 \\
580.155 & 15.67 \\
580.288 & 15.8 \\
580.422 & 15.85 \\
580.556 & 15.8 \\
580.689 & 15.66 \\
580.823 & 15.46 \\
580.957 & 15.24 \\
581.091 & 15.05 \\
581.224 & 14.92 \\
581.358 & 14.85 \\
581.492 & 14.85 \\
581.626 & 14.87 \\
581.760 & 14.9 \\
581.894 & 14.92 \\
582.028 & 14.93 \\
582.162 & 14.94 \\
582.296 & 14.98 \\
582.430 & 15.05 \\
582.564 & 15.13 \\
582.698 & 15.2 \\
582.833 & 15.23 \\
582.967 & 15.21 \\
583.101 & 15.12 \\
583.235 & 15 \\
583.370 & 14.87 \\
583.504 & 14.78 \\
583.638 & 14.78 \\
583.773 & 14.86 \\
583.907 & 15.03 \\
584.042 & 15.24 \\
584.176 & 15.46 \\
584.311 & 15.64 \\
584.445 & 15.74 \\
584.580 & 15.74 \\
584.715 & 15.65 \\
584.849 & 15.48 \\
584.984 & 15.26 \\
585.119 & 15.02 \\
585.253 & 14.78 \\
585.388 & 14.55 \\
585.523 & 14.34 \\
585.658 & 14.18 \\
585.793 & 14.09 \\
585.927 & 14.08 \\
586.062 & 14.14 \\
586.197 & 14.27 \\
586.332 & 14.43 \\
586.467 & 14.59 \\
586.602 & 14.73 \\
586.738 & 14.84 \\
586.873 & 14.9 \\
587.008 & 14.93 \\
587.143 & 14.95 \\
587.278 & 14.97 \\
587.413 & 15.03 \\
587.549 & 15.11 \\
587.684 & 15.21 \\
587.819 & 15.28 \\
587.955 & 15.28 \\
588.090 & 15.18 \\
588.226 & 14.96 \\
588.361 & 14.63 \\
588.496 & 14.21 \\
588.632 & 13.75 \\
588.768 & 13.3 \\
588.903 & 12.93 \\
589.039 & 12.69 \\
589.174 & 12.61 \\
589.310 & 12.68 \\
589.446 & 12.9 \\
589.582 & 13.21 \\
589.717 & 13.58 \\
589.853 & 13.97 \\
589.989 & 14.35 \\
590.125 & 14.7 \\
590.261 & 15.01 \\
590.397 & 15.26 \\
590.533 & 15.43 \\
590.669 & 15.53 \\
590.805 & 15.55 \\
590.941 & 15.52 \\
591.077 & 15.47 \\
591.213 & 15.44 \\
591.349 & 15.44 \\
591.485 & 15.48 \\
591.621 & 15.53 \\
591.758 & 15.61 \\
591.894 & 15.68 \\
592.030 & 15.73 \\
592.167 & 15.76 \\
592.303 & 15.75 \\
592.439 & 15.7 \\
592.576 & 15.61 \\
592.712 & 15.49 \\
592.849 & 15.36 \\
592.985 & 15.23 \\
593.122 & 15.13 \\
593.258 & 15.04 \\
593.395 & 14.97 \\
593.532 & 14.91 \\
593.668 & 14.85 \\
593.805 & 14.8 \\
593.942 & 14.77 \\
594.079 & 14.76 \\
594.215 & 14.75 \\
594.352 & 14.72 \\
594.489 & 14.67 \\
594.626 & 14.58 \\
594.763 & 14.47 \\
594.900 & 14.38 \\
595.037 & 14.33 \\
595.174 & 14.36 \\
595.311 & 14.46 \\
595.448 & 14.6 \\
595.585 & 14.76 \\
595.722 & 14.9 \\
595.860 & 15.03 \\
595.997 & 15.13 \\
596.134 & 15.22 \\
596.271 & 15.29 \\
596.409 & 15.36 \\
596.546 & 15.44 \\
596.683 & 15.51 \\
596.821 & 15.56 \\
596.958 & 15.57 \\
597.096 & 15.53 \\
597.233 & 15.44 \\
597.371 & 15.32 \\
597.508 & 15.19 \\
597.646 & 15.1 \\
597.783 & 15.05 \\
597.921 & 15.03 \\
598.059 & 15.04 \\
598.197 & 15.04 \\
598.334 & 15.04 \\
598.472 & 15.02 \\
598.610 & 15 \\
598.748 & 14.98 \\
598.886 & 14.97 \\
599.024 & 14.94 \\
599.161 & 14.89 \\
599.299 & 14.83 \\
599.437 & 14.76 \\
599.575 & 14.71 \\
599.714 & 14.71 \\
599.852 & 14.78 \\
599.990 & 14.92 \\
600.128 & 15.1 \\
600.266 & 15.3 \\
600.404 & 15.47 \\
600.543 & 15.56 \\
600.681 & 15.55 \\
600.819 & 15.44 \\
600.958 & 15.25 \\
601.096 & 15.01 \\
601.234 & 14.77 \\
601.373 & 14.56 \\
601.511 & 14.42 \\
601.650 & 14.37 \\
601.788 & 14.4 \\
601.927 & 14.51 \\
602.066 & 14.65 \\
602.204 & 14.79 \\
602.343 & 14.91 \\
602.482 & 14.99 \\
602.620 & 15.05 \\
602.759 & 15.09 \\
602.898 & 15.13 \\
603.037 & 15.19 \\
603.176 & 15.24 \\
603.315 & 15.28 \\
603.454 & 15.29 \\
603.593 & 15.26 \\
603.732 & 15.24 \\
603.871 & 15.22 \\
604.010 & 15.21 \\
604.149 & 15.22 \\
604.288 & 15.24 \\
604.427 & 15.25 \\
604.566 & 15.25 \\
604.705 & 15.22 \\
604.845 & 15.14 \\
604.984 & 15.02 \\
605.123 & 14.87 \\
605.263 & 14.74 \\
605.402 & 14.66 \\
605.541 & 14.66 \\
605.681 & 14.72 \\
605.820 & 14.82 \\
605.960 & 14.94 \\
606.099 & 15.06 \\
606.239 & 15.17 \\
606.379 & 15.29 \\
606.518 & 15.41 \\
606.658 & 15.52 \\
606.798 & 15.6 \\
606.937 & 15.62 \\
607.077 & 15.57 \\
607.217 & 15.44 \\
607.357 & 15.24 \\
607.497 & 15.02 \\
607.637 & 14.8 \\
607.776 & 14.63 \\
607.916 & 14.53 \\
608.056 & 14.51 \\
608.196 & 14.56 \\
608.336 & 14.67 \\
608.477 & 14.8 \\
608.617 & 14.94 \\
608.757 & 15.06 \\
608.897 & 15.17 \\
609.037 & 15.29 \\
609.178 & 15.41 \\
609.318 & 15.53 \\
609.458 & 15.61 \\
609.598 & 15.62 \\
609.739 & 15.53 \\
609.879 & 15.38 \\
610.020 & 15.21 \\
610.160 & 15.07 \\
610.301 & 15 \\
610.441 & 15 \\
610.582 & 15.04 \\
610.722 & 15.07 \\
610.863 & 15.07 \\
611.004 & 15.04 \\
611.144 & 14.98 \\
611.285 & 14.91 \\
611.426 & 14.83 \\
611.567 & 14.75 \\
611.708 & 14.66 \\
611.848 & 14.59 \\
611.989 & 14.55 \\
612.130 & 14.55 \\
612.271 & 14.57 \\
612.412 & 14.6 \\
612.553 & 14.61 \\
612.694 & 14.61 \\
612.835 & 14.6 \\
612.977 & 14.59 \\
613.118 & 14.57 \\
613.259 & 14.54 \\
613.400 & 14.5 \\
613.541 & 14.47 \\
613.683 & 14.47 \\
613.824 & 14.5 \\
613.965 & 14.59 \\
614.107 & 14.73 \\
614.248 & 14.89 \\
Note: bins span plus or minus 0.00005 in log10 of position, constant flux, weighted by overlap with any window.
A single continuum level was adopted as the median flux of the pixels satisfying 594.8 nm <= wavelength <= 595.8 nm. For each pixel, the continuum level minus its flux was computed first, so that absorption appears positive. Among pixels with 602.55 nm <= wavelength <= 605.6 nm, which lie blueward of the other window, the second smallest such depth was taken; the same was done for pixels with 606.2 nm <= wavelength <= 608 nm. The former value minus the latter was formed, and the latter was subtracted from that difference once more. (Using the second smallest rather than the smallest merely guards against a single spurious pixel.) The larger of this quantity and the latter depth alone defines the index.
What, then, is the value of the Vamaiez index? 1.5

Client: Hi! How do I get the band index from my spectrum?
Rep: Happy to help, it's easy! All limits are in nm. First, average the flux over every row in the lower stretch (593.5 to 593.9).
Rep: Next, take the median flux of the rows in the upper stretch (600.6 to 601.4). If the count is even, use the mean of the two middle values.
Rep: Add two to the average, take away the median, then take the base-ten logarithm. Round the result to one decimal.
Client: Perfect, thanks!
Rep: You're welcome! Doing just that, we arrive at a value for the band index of 0.2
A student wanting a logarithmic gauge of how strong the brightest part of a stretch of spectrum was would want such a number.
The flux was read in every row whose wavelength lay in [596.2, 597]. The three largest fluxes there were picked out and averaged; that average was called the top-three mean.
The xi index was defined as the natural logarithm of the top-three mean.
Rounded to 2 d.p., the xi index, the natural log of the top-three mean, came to 2.74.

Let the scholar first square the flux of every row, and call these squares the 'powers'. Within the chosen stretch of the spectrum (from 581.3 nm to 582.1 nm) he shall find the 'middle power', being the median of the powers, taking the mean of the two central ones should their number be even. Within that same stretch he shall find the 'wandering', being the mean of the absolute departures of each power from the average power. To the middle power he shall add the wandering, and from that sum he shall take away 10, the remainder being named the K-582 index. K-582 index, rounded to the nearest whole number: 212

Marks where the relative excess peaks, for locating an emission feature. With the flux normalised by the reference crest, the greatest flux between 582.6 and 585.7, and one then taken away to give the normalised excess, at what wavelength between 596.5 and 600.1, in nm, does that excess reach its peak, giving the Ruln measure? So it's 596.958 nm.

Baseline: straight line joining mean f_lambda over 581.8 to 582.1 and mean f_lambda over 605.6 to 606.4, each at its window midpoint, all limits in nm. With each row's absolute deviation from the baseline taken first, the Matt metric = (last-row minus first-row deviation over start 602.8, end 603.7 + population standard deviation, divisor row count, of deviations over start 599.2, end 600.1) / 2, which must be 0.10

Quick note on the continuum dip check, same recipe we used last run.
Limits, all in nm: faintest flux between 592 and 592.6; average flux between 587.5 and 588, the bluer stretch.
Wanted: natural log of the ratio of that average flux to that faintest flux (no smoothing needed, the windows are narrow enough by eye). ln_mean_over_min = -0.03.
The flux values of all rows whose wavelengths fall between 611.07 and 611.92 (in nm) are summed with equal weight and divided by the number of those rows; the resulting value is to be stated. 14.8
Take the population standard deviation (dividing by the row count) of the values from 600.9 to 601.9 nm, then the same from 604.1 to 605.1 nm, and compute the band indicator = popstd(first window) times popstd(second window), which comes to 0.025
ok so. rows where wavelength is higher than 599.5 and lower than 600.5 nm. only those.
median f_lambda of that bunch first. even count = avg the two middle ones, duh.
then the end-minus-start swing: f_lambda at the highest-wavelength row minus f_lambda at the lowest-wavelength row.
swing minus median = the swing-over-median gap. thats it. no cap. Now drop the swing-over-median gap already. -14.2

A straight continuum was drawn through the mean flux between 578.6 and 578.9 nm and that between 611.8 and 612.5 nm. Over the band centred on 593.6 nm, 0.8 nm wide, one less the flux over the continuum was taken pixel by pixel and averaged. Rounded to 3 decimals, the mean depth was -0.031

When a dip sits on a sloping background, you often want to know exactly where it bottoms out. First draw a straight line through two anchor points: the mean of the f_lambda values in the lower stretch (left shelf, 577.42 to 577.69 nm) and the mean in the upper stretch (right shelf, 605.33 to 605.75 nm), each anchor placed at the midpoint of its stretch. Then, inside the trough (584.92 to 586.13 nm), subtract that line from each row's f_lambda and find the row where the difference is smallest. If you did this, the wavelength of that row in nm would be 585.927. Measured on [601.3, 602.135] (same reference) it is 601.650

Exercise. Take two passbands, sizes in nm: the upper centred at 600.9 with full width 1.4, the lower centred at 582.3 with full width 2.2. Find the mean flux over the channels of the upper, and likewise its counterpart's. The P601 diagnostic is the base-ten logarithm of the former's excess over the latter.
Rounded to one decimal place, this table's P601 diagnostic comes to -0.9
